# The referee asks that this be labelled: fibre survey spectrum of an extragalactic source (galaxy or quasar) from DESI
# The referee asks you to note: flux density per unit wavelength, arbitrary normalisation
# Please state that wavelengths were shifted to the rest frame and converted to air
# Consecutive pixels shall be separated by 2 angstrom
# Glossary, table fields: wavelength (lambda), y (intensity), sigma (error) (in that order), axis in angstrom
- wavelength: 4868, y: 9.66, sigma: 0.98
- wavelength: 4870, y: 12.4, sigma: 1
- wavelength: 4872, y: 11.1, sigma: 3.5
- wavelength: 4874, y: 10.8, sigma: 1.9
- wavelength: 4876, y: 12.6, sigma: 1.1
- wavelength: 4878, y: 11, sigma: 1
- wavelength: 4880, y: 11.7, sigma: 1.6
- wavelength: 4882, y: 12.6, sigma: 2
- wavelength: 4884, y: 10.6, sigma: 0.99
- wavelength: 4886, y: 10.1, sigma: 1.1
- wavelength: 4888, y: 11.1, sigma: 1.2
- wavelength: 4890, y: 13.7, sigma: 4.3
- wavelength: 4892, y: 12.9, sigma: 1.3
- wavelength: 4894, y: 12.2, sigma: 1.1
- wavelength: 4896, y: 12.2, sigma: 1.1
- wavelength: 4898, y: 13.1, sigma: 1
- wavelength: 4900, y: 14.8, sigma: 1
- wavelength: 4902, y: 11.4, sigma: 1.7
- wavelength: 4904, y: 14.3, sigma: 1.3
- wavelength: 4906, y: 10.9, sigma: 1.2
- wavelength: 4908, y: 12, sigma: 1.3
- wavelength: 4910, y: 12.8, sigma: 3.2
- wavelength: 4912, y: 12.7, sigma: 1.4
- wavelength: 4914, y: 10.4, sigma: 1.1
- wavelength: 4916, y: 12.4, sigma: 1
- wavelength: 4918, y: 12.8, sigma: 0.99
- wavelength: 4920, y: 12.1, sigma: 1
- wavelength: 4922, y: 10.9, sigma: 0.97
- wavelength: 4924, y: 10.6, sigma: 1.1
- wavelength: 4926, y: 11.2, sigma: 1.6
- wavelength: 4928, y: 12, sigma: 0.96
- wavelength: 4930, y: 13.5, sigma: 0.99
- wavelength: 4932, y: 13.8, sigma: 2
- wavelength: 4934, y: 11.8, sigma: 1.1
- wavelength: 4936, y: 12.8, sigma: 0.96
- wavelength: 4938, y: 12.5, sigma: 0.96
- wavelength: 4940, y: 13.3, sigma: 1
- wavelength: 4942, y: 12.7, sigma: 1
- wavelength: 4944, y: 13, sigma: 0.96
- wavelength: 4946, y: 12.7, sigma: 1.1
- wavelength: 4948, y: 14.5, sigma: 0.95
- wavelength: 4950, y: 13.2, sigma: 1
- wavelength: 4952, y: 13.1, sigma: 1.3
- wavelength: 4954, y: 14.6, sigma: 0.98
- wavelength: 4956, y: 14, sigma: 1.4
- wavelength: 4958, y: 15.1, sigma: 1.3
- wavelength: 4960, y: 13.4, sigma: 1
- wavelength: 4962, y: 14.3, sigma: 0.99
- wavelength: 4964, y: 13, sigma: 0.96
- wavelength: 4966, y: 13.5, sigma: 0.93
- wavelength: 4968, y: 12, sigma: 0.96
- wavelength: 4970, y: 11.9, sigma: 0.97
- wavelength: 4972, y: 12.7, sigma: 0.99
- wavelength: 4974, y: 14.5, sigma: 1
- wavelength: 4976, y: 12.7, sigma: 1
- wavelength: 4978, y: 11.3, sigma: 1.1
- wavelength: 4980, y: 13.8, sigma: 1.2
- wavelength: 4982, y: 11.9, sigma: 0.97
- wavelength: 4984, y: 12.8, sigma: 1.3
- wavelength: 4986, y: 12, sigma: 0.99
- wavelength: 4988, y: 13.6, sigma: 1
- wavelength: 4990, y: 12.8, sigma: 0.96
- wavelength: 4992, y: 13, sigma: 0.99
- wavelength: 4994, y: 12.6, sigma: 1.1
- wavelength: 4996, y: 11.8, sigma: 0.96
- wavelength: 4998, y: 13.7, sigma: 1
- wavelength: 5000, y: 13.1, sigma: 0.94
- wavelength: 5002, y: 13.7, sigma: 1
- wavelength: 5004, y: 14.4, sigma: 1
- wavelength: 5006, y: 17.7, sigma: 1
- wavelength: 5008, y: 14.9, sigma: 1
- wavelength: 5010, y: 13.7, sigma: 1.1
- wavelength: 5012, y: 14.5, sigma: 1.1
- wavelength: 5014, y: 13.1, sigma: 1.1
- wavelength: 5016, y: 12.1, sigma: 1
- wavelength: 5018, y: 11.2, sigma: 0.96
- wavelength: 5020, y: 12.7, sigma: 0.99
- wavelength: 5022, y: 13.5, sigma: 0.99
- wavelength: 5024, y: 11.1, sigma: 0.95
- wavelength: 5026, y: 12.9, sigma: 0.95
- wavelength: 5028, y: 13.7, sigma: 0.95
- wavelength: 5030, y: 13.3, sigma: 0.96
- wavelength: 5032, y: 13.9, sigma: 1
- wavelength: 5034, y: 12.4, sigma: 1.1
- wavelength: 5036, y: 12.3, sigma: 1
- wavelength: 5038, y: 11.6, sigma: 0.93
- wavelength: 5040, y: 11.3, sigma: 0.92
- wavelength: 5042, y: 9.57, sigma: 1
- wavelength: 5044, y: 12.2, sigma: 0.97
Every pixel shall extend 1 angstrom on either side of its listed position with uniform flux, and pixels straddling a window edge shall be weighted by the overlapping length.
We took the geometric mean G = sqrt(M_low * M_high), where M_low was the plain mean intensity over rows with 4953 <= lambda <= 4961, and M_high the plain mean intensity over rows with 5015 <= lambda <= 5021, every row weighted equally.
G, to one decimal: 13.1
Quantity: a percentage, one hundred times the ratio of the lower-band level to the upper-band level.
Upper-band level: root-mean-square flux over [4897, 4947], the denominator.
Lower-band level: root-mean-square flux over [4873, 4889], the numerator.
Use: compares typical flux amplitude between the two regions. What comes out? 91.0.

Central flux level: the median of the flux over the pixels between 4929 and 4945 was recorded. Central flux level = 12.9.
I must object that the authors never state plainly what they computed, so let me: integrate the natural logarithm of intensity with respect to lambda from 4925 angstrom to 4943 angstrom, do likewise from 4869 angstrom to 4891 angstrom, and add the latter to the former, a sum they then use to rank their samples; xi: 99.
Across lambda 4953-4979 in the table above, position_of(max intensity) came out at 4958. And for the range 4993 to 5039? 5006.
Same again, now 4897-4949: 4900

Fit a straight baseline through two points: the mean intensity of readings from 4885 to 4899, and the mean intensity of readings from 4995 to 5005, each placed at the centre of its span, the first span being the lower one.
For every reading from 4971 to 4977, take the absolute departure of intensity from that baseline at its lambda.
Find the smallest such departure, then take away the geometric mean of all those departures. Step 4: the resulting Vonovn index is -0.23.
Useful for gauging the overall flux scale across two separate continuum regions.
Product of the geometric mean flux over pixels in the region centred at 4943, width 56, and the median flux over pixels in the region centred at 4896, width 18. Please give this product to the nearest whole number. 166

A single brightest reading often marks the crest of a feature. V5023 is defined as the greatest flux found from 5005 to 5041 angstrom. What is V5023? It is 17.7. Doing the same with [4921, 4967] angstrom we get 15.1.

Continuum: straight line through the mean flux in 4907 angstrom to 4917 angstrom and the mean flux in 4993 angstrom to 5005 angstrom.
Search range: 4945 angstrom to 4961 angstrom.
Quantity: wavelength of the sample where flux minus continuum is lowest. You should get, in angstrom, 4946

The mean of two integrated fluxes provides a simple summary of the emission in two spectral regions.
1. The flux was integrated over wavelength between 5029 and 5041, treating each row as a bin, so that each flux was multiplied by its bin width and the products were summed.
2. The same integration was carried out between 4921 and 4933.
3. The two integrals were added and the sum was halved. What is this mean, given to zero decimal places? 147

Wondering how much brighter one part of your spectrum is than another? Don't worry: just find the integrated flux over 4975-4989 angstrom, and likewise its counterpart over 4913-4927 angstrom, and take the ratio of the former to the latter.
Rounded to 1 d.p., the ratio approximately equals 1.1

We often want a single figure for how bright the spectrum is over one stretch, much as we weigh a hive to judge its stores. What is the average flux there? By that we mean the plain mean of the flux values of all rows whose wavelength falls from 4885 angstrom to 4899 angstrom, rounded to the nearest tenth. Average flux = 12.2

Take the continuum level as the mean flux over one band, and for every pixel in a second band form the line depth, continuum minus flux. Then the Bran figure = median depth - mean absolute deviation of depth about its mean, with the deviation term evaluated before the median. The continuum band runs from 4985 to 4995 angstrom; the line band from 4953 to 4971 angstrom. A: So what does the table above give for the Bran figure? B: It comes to -1.6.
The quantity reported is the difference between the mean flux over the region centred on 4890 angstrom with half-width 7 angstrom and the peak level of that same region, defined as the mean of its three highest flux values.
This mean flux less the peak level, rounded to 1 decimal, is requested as -1.1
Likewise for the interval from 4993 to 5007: -1.4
